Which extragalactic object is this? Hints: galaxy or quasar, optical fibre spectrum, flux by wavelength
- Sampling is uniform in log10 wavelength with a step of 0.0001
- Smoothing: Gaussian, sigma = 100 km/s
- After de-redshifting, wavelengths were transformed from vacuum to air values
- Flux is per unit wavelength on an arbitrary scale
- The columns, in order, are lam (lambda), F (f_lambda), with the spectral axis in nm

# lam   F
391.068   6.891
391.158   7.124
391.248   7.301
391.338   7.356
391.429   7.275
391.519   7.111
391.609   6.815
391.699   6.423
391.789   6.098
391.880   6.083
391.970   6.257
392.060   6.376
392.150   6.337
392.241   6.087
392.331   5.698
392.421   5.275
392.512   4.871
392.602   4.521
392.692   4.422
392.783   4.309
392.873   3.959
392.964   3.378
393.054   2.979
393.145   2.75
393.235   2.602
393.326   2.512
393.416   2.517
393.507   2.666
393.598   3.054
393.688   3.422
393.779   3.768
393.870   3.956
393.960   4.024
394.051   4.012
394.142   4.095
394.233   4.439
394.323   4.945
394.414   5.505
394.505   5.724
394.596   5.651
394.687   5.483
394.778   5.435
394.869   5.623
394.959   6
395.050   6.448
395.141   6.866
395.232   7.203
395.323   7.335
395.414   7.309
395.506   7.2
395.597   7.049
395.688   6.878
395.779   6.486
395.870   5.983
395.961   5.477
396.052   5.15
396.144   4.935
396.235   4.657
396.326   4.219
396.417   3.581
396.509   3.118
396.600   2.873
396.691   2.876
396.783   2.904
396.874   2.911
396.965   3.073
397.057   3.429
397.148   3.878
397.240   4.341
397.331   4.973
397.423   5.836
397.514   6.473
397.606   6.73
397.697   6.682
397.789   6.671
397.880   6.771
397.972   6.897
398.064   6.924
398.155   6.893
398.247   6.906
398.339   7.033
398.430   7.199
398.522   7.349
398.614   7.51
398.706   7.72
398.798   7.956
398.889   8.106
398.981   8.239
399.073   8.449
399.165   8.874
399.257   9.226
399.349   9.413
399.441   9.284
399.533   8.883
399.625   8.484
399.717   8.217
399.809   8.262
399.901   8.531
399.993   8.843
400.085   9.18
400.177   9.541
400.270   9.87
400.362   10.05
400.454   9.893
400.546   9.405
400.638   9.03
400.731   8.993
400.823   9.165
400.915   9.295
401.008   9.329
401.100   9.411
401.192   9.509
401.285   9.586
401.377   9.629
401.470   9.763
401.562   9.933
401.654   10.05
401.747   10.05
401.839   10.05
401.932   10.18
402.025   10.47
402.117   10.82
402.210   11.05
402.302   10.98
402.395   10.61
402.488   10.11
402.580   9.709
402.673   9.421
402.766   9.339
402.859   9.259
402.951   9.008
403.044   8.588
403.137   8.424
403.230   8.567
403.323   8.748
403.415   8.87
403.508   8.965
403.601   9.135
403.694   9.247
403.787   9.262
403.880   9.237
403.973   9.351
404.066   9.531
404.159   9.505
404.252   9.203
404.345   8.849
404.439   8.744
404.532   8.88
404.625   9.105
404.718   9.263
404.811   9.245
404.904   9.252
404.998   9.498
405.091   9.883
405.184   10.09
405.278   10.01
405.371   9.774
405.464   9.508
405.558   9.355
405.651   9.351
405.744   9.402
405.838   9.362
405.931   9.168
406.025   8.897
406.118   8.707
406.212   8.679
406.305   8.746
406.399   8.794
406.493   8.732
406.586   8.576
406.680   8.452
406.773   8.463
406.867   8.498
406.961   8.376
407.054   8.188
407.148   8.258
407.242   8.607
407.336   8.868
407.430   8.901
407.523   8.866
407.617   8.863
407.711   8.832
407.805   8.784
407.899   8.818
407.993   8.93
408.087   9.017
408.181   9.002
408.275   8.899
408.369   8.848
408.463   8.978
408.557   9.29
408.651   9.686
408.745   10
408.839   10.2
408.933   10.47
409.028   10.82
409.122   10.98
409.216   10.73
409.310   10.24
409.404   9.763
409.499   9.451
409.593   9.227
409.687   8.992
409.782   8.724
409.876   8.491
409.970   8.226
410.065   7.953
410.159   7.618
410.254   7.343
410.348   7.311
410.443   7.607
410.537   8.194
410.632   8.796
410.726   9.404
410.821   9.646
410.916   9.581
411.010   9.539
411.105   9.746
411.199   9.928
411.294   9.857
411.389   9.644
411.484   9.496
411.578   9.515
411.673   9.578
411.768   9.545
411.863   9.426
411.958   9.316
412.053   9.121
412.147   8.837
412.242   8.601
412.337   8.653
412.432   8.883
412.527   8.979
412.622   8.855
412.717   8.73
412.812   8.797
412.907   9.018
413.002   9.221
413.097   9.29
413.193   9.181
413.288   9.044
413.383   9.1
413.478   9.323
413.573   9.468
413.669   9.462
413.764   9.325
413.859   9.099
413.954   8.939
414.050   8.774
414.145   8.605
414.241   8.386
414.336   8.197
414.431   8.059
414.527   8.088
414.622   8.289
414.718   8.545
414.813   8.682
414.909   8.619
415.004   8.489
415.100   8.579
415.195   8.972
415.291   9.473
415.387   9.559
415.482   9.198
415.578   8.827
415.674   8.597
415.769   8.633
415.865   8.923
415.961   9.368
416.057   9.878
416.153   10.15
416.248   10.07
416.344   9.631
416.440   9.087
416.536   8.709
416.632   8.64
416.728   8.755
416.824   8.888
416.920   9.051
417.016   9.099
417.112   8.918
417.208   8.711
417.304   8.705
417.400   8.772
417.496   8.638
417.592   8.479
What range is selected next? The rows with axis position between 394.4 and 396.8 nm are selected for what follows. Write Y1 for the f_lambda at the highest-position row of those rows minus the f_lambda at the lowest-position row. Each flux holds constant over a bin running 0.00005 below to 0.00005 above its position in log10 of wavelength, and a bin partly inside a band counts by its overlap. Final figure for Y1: -2.6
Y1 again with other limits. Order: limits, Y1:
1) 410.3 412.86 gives 1.5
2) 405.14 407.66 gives -1.2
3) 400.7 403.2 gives -0.6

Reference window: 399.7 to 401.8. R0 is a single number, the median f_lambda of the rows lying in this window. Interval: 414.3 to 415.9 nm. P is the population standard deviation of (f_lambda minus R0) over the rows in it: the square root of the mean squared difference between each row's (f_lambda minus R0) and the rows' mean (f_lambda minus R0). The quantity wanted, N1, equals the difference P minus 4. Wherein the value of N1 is -3.6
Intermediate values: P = 0.4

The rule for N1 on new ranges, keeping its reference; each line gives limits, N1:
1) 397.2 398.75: -3.2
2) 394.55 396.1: -3.3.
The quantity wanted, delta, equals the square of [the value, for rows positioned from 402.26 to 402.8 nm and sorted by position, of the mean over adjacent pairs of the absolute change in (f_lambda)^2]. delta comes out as 44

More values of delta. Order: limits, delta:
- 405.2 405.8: 8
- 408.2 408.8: 20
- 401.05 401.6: 4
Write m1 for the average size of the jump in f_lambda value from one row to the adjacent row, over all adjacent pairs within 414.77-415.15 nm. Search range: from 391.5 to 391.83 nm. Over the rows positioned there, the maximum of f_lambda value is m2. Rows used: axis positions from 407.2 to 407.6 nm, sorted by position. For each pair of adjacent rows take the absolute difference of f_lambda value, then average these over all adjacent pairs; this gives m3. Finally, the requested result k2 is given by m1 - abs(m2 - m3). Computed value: -6.9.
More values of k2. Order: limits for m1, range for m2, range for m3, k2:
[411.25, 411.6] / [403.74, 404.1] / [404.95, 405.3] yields -9.2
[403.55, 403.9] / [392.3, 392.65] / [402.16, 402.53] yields -5.3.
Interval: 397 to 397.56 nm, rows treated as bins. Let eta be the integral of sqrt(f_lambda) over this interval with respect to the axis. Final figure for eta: 1.22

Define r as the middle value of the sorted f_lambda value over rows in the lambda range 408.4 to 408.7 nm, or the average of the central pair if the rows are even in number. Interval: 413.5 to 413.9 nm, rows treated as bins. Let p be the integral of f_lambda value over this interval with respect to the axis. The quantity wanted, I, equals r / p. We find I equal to 2.5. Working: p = 3.7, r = 9.3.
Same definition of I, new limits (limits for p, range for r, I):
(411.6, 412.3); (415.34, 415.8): 1.4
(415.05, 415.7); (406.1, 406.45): 1.5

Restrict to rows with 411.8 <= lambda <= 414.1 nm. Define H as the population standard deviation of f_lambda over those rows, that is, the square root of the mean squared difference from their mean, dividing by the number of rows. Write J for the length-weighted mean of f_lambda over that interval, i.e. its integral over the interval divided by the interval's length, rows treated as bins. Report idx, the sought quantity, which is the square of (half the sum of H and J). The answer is 21.7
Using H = 0.3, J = 9.1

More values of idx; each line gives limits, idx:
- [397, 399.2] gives 16.3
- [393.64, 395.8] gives 11.8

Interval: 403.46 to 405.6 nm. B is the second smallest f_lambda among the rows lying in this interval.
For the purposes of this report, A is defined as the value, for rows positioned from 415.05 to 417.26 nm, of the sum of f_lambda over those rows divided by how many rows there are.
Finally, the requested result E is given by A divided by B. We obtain 1.03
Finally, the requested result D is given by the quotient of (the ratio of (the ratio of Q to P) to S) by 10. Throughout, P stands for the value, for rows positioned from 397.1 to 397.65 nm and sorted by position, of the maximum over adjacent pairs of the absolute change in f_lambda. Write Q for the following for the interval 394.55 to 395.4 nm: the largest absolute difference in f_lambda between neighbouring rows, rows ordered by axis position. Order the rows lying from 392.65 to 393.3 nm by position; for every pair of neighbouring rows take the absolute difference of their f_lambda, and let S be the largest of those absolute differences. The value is 0.09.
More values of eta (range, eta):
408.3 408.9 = 1.85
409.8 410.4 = 1.68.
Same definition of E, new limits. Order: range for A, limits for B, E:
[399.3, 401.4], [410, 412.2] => 1.25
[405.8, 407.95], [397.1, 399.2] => 2.01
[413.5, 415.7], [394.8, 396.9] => 3.06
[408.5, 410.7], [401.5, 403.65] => 1.07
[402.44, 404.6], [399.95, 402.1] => 1.02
